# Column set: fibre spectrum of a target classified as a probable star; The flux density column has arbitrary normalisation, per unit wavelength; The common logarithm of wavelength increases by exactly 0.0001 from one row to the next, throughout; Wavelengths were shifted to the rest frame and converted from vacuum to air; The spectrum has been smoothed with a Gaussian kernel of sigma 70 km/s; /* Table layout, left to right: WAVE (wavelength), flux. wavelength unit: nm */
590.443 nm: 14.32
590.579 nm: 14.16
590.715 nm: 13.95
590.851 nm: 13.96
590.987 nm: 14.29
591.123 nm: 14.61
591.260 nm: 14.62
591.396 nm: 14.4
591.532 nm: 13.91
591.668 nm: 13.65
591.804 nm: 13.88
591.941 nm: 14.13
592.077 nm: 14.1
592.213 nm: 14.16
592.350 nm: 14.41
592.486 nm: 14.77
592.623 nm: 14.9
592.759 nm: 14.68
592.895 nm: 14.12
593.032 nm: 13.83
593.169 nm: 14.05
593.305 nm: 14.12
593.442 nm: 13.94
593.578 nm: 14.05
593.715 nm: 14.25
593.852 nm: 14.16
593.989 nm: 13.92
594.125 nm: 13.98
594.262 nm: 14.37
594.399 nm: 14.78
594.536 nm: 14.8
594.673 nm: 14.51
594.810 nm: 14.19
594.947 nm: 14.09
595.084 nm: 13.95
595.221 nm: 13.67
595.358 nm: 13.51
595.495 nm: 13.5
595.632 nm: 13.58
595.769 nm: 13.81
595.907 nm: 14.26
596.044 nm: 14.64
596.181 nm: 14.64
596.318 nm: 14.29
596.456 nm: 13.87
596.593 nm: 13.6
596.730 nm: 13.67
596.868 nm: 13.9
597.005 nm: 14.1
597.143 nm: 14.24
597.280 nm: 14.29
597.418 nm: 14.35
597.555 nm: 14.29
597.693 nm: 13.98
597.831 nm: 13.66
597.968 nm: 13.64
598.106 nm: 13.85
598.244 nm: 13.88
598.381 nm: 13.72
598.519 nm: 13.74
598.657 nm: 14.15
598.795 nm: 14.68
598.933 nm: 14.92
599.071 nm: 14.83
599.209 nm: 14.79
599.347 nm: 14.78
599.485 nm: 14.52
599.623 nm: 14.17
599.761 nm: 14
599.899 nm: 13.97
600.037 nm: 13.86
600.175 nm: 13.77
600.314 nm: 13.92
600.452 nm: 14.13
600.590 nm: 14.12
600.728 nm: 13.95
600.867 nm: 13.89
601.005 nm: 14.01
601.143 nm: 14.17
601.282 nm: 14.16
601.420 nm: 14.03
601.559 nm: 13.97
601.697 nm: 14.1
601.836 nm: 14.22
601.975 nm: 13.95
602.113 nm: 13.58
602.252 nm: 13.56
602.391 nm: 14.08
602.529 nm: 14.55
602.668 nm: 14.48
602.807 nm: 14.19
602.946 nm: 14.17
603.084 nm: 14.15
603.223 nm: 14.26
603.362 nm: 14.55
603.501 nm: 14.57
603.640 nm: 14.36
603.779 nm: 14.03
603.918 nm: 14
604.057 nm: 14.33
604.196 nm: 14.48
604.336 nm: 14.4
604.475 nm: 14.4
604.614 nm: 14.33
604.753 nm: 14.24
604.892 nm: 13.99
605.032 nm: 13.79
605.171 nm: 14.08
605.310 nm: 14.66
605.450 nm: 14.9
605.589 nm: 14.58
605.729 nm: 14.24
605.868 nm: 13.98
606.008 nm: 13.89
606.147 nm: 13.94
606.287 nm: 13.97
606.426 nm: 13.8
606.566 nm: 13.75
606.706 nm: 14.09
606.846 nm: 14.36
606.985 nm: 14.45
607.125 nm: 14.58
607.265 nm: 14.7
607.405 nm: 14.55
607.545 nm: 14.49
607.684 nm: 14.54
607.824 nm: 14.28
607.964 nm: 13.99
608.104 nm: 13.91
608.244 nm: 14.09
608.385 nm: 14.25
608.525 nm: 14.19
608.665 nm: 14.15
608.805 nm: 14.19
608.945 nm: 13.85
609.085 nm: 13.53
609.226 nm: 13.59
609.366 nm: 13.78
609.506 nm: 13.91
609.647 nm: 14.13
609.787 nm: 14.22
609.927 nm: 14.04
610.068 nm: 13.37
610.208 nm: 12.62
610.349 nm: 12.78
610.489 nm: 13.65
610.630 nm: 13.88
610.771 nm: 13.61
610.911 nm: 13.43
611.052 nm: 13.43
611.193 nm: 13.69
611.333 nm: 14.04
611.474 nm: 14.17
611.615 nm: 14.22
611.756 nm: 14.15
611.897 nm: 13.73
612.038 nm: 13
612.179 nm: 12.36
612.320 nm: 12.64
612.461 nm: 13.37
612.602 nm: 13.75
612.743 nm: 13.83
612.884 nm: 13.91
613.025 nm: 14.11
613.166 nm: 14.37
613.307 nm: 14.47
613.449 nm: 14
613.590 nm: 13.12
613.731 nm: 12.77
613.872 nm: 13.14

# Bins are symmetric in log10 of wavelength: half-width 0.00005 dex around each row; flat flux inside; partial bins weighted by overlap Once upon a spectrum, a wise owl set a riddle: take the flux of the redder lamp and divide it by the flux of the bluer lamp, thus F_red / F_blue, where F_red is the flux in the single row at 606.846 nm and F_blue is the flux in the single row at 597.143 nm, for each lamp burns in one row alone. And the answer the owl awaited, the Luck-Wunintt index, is 1.01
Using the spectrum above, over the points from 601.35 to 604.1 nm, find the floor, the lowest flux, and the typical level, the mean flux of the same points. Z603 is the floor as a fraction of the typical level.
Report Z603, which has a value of 0.958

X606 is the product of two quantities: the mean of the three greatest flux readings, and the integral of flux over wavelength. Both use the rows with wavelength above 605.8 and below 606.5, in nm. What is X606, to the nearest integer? 136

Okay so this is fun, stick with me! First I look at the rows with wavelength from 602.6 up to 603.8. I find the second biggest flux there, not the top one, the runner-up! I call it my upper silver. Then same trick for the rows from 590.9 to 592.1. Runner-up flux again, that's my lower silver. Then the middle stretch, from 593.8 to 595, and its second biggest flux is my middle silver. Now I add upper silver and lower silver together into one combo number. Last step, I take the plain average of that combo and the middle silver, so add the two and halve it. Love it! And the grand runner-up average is 22.0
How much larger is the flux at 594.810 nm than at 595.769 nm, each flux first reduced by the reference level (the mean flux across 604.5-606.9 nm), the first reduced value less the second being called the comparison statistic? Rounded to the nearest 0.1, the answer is 0.4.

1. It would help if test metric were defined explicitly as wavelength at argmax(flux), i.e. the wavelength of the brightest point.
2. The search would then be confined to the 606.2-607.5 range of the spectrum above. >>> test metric 607.265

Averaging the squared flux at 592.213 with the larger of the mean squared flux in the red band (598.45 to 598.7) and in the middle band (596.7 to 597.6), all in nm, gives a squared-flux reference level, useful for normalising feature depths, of 200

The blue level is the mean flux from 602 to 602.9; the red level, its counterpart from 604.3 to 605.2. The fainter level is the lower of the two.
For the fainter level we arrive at 14.1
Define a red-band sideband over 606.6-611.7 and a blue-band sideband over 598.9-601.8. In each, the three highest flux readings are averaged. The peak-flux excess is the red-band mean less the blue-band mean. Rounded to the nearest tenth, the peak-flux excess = -0.2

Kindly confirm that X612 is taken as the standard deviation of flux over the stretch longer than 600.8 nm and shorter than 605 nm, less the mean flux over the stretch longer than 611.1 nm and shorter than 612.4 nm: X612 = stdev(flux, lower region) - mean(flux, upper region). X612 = -13.3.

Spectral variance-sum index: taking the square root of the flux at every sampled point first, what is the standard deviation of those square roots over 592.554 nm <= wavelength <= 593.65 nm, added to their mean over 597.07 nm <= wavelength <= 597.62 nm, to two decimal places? 3.83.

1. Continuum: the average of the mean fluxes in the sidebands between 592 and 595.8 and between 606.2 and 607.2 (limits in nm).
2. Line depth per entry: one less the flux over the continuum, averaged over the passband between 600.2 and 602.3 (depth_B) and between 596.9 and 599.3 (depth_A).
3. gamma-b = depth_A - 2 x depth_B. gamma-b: -0.026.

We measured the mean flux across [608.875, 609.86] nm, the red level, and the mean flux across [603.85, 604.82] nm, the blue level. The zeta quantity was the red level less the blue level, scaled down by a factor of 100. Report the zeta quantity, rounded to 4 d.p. -0.0045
